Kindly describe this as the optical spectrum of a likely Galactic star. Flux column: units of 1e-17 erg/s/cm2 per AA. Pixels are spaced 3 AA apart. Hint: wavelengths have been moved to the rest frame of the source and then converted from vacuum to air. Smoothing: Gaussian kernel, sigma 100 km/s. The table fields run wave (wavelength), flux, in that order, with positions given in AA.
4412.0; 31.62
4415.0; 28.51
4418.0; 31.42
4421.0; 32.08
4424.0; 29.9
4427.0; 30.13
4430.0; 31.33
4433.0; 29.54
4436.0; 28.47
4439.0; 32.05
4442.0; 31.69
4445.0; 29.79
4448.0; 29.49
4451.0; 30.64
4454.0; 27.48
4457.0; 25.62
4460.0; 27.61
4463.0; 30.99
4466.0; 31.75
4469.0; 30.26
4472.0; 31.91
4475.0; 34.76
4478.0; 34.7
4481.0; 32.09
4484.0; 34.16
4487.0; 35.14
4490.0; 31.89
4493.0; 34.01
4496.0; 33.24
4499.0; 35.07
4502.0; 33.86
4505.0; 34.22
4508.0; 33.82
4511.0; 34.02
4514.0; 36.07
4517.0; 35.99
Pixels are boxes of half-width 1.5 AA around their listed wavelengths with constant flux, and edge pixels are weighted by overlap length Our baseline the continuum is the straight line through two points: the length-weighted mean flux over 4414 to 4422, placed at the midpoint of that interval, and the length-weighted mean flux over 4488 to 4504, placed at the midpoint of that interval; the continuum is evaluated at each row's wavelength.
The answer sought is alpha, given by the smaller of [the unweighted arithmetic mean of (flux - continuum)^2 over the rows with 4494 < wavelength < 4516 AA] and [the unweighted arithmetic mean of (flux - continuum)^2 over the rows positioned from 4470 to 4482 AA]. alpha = 0.70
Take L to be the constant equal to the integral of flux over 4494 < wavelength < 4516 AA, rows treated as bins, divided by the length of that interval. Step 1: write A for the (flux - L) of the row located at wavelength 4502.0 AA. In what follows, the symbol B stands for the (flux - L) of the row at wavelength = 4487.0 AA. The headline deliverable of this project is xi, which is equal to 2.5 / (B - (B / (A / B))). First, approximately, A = 0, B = 0.8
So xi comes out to 1.2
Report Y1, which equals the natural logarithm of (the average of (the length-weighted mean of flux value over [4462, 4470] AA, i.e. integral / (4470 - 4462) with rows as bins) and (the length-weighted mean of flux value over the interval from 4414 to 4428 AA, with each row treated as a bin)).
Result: 3.43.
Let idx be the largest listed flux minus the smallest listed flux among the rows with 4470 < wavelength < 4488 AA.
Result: 3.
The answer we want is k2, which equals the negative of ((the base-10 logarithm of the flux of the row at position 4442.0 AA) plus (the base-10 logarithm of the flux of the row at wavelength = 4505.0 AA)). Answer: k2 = -3.04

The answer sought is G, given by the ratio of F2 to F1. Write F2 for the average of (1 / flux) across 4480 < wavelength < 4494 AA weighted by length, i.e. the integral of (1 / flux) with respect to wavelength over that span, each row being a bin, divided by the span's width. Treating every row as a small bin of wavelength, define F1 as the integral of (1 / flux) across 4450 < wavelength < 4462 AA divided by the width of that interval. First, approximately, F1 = 0.0361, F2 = 0.030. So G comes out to 0.83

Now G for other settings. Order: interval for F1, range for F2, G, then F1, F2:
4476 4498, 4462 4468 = 1.07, 0.0297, 0.032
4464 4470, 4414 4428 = 1.02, 0.0322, 0.033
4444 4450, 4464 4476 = 0.93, 0.0337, 0.031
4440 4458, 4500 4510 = 0.86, 0.0343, 0.029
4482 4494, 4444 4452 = 1.12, 0.0297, 0.033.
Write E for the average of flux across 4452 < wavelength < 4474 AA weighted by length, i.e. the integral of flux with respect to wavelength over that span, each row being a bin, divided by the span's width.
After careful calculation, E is 29.5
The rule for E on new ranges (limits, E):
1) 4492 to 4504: 34.1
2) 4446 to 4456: 29.1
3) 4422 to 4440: 30.2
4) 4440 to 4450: 30.4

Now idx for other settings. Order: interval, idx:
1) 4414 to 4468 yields 6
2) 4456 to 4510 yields 10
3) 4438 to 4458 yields 6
